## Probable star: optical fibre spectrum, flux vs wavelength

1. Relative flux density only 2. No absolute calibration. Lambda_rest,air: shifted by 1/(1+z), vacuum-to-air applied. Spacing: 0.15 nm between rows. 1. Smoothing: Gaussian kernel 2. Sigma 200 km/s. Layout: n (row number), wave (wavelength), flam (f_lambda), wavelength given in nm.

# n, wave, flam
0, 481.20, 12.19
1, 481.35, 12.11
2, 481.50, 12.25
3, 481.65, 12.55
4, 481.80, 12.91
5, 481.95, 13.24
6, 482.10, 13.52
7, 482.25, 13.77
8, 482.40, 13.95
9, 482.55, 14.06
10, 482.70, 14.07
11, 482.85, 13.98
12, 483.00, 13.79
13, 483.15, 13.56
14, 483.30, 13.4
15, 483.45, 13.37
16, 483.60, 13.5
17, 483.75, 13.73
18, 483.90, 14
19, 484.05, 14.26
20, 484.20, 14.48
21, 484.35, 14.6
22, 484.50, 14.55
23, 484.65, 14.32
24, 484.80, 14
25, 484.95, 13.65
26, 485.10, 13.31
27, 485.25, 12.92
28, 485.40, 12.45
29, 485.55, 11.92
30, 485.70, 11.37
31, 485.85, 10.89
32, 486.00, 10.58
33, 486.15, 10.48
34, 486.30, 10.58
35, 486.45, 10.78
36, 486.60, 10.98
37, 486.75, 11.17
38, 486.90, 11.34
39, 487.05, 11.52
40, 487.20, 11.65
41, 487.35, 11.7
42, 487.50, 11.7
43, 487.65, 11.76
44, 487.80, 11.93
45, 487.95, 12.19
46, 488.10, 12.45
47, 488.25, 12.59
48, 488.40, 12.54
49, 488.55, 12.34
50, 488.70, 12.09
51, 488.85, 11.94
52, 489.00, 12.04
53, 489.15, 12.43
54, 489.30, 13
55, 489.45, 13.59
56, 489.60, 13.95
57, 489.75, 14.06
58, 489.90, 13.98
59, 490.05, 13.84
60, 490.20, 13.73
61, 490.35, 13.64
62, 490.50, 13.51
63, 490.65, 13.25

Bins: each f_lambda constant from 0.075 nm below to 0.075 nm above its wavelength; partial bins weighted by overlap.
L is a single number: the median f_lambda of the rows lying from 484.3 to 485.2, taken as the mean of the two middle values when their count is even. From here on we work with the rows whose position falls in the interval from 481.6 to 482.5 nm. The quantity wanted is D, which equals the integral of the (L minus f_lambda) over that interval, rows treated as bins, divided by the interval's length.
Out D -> 0.8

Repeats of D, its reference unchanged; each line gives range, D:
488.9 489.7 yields 1.2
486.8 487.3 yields 2.7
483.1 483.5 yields 0.7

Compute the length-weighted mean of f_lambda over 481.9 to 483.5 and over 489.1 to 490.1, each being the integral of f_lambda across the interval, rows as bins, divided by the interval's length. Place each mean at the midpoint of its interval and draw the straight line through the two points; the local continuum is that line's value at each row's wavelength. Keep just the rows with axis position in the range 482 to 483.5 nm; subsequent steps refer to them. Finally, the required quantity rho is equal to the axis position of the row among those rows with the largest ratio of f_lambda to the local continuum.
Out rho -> 482.70 nm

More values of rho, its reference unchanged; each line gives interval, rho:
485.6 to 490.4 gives 489.75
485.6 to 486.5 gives 485.70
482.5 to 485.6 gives 484.35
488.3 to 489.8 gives 489.75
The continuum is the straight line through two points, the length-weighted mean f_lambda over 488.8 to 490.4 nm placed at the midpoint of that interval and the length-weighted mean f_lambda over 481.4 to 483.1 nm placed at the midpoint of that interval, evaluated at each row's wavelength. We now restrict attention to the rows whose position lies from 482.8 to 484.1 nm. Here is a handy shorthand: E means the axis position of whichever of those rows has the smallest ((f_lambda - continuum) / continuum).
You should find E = 483.45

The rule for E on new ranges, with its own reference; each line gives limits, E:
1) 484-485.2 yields 485.10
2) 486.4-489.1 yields 486.45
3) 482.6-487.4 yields 486.15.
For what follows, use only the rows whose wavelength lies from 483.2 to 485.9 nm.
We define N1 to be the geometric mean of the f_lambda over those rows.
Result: 13.3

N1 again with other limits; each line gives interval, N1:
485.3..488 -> 11.4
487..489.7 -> 12.3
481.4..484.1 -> 13.5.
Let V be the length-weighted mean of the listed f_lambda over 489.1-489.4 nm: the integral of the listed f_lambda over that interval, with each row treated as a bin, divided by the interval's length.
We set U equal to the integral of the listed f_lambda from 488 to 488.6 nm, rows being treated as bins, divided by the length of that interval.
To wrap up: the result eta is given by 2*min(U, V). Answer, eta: 25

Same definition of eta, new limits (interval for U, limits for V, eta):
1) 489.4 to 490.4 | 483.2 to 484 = 27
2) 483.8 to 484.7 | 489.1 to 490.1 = 27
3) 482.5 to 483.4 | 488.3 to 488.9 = 25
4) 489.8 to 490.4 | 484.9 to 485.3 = 27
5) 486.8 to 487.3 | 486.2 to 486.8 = 22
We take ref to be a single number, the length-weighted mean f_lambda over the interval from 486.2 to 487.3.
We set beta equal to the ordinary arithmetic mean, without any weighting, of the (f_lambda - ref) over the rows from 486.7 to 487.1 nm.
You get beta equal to 0.2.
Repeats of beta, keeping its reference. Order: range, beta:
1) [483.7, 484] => 2.7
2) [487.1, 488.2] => 0.8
